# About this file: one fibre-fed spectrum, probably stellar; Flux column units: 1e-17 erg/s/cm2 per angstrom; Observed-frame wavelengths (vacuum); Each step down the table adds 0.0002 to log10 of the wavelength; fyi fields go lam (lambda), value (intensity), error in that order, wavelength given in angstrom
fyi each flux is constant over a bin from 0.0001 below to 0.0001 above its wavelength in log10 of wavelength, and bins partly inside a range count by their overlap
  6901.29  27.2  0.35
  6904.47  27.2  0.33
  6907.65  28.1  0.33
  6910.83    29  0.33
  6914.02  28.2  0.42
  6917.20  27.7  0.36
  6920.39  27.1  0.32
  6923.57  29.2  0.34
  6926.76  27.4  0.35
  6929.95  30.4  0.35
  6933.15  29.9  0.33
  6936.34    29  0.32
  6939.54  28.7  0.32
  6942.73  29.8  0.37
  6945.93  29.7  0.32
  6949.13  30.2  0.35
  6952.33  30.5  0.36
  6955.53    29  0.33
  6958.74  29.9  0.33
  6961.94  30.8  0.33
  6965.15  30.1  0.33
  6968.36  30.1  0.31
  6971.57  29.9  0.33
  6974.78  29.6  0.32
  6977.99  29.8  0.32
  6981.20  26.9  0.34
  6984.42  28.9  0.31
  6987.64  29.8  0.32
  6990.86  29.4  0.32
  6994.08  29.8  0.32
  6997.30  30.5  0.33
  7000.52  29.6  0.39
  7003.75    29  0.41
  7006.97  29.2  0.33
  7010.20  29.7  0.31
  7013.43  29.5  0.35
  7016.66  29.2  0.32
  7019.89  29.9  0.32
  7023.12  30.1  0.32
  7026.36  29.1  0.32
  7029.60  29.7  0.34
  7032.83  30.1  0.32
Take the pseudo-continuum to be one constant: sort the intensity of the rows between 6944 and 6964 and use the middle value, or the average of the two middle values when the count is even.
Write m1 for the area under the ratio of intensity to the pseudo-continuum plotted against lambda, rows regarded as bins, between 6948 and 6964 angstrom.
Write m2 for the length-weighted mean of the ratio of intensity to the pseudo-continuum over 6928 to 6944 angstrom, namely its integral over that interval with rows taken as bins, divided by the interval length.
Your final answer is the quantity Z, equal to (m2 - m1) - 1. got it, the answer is -16.0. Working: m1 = 16.0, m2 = 0.98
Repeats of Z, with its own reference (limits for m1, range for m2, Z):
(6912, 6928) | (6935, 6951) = -14.9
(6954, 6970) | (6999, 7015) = -16.0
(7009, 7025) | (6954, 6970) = -15.8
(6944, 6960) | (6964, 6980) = -15.9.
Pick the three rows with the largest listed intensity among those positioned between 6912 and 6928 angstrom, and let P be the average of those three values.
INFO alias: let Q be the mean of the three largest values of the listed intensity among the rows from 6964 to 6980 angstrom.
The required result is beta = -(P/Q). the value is -0.94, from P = 28.4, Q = 30.0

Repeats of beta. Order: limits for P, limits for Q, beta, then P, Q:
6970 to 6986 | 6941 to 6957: -0.99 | 29.8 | 30.2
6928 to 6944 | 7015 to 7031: -1.00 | 30.0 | 29.9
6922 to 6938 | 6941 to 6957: -0.99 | 29.8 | 30.2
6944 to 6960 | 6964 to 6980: -1.01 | 30.2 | 30.0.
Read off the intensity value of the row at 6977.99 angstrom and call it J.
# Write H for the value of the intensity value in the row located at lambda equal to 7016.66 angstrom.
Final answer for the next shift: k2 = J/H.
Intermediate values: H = 29.2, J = 29.8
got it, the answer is 1.02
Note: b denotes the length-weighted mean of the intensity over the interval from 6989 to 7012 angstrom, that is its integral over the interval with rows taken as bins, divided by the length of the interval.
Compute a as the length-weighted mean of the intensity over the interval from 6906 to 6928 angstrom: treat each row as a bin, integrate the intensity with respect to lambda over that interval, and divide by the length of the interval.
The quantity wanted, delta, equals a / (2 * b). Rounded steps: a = 28.1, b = 29.6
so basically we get 0.475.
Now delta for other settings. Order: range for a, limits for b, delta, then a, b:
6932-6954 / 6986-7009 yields 0.501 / 29.7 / 29.6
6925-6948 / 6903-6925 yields 0.522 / 29.3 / 28.1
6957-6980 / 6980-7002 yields 0.511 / 30.0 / 29.3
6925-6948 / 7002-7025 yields 0.496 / 29.3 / 29.5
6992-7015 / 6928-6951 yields 0.500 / 29.6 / 29.6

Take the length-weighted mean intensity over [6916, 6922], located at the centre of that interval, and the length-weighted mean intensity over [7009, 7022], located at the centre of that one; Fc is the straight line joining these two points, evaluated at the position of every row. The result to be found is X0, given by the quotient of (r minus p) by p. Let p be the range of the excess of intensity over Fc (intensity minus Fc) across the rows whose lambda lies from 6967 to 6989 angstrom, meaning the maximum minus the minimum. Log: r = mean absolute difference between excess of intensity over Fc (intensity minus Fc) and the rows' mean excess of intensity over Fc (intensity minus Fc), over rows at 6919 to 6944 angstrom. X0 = -0.8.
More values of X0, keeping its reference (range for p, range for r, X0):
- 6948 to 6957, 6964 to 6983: -0.4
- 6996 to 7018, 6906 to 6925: -0.7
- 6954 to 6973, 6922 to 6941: -0.5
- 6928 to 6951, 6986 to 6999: -0.9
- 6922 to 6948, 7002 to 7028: -0.9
